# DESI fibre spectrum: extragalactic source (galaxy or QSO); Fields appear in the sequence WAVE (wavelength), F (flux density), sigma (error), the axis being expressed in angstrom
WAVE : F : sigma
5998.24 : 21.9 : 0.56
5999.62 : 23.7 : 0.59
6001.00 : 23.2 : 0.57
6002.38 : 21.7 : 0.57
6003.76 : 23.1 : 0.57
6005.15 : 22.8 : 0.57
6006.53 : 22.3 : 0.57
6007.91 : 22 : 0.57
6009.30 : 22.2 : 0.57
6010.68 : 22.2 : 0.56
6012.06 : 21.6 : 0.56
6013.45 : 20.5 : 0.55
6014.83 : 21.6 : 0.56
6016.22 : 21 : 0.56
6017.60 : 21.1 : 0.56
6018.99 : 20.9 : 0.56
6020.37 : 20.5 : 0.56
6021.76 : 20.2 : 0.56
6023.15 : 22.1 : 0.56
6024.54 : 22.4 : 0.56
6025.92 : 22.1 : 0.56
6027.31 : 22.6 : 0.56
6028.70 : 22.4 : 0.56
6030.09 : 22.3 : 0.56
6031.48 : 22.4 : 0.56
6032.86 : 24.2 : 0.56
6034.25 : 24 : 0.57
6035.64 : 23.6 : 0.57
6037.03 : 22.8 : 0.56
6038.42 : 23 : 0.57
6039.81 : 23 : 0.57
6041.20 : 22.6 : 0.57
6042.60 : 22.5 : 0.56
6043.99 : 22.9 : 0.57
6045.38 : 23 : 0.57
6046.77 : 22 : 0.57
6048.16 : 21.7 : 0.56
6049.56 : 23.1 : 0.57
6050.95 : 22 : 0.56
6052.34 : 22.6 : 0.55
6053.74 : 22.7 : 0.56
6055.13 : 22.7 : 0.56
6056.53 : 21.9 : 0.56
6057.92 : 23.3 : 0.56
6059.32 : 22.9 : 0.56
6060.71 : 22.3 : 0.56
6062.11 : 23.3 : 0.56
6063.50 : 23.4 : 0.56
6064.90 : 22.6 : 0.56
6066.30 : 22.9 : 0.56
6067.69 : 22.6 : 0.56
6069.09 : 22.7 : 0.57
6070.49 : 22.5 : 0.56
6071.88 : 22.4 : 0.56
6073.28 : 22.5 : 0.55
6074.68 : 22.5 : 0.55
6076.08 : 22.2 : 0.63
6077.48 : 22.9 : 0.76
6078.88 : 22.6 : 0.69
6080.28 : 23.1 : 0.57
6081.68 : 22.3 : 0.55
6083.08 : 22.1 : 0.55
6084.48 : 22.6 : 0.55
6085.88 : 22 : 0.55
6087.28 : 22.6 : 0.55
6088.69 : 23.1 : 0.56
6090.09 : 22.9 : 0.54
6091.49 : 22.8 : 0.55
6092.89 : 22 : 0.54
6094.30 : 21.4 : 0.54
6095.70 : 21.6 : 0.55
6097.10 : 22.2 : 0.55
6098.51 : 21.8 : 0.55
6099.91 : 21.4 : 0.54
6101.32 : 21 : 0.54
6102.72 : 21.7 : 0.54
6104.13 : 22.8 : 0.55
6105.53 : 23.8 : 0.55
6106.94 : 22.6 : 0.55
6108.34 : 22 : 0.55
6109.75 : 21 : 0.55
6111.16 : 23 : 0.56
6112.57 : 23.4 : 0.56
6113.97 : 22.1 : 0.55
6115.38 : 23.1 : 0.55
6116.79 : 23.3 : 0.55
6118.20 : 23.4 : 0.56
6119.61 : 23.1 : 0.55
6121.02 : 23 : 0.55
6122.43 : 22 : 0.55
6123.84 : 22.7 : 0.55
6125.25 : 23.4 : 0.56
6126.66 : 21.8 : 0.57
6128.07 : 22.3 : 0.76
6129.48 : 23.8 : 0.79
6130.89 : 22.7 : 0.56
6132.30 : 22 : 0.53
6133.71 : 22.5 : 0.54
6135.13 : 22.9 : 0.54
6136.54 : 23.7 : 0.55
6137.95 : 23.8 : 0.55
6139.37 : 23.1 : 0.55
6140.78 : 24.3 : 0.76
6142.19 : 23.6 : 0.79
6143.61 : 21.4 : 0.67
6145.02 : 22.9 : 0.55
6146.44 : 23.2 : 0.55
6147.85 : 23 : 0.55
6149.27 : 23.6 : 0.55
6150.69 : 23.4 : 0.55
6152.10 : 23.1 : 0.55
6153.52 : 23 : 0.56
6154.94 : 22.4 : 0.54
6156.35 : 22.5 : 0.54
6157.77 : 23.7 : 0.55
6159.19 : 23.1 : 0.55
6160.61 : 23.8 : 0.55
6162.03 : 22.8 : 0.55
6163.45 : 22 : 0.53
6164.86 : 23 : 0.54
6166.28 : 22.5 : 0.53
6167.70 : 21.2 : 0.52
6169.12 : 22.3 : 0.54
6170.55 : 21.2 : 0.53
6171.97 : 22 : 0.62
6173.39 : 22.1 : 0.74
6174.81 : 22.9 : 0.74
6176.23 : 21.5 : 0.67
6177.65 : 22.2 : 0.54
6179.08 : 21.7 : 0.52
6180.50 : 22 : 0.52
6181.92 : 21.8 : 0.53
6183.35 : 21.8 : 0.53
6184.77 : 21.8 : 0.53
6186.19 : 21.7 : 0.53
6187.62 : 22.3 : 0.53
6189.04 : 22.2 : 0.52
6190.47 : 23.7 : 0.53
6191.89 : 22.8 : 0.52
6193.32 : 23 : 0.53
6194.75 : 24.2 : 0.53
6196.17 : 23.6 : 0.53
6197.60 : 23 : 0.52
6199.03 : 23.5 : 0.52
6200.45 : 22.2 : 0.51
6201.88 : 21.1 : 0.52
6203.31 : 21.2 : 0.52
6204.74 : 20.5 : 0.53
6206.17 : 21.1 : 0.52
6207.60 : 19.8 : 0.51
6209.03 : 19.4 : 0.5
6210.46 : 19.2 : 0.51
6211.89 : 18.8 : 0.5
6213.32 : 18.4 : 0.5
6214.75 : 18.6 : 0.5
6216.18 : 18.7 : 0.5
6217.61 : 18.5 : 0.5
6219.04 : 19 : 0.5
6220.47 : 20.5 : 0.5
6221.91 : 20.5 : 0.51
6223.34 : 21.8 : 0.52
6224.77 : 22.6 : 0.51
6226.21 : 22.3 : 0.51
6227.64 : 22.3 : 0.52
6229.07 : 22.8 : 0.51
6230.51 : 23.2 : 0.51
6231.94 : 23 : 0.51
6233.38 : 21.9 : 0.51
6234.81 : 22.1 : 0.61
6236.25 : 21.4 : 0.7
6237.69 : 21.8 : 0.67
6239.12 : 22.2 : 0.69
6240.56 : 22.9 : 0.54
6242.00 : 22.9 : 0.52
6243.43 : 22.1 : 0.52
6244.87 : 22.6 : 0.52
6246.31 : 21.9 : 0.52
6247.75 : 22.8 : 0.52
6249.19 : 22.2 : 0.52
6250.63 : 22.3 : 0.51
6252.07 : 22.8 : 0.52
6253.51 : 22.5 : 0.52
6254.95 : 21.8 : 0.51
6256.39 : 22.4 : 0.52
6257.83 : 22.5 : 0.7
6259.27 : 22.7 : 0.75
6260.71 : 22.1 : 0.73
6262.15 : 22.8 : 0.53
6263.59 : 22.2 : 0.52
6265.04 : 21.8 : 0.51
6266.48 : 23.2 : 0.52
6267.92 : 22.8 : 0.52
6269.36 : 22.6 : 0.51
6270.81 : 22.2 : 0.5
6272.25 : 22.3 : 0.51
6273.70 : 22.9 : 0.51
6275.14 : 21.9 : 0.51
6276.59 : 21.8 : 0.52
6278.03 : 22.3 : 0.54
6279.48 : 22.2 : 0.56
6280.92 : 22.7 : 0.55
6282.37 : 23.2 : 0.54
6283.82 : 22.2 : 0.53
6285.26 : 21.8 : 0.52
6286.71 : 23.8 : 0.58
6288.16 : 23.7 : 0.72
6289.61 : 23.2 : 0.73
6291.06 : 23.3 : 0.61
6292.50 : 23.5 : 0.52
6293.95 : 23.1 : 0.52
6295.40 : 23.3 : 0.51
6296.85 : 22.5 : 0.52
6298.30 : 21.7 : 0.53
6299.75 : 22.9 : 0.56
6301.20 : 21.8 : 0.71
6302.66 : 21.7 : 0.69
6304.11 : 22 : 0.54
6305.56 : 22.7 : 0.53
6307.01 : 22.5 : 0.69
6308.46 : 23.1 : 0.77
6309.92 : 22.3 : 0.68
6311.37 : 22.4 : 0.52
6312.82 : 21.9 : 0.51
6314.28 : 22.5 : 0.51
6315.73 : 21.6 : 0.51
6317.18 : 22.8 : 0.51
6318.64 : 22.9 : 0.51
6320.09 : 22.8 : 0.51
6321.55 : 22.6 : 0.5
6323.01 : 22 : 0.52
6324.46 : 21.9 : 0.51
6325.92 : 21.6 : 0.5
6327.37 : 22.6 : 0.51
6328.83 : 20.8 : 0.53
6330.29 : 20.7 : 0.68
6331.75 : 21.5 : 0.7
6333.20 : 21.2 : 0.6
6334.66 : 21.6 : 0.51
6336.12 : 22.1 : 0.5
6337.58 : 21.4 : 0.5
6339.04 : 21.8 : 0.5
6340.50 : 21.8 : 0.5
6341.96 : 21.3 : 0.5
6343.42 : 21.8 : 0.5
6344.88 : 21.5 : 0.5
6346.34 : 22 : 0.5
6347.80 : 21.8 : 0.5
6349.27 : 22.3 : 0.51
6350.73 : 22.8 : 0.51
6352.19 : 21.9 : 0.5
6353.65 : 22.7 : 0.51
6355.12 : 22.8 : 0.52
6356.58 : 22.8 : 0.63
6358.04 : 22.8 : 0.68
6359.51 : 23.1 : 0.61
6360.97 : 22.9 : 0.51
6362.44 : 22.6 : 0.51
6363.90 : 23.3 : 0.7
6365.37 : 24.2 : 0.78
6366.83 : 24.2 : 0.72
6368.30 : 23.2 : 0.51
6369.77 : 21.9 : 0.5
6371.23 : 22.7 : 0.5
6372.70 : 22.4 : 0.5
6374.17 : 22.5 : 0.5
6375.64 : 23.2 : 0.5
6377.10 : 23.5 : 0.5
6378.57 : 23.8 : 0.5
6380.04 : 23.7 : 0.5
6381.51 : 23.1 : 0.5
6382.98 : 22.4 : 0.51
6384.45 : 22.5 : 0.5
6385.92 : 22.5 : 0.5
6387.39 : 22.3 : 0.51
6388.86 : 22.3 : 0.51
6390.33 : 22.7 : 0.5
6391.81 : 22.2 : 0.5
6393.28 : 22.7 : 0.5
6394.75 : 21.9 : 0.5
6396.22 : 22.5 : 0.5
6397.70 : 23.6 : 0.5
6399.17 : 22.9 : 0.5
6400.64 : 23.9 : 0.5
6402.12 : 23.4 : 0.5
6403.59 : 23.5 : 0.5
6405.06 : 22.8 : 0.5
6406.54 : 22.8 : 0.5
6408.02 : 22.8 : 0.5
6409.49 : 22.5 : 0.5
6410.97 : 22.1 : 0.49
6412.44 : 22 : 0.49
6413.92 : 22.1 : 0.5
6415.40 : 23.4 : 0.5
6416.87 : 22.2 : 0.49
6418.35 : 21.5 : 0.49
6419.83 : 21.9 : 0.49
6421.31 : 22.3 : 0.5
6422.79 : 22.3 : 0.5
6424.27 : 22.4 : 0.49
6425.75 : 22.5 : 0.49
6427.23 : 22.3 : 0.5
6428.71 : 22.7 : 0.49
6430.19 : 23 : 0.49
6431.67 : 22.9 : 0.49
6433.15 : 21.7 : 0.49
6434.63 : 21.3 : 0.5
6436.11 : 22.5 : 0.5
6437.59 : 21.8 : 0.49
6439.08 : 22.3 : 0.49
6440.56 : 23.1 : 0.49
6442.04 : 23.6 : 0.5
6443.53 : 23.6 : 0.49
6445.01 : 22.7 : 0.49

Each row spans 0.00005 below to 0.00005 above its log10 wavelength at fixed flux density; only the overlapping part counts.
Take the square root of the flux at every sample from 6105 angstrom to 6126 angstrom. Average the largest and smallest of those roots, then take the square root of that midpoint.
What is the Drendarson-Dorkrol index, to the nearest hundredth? 2.17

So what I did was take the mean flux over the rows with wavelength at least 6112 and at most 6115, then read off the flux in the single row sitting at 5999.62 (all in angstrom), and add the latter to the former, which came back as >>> 46.5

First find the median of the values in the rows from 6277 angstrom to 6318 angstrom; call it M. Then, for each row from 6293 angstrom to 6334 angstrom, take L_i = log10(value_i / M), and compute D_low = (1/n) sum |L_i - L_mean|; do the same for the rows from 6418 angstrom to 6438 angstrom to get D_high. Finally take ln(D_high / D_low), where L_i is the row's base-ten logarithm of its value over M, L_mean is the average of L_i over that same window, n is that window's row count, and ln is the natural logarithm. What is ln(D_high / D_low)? -0.33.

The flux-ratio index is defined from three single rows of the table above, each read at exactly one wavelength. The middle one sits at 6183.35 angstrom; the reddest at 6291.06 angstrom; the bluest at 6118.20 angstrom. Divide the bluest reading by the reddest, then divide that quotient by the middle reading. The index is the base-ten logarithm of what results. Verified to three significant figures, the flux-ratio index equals -1.34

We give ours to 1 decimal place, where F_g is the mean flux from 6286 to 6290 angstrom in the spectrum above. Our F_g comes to 23.6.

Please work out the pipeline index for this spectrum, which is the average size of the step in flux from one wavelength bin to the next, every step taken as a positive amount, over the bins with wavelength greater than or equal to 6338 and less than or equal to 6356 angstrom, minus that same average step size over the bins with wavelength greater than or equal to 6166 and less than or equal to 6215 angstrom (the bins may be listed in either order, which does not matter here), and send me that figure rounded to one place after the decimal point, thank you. -0.2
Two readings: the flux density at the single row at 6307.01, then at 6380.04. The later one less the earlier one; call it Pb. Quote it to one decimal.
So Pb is 1.2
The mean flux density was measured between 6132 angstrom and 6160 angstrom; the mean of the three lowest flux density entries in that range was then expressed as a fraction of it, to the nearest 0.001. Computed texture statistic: 0.951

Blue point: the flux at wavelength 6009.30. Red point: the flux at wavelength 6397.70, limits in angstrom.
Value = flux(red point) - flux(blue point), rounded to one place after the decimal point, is 1.4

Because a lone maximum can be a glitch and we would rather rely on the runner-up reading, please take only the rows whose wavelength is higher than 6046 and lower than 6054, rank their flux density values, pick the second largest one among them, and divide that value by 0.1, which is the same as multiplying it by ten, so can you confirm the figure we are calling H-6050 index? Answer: 227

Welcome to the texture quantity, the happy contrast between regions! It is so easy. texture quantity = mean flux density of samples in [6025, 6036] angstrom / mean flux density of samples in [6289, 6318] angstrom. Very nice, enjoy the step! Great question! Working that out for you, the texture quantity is 1.02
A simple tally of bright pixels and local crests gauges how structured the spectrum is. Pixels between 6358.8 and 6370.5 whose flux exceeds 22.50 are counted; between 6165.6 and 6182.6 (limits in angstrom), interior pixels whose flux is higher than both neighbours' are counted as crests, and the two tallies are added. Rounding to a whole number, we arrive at 11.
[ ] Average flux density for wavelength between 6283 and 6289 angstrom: 22.9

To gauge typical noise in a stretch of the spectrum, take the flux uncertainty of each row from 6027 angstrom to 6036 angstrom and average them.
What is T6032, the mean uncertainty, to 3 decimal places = 0.563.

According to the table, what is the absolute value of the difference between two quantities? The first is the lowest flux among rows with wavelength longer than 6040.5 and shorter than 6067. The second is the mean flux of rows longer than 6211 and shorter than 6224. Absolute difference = 2.3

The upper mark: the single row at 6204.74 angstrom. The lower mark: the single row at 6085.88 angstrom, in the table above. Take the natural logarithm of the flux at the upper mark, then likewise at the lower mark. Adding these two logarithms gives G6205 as 6.11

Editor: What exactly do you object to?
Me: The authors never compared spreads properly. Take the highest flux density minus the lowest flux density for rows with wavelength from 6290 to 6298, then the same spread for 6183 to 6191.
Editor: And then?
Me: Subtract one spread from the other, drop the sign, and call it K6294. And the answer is 1.0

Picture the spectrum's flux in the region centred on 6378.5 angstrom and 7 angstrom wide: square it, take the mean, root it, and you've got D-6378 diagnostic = 23.5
